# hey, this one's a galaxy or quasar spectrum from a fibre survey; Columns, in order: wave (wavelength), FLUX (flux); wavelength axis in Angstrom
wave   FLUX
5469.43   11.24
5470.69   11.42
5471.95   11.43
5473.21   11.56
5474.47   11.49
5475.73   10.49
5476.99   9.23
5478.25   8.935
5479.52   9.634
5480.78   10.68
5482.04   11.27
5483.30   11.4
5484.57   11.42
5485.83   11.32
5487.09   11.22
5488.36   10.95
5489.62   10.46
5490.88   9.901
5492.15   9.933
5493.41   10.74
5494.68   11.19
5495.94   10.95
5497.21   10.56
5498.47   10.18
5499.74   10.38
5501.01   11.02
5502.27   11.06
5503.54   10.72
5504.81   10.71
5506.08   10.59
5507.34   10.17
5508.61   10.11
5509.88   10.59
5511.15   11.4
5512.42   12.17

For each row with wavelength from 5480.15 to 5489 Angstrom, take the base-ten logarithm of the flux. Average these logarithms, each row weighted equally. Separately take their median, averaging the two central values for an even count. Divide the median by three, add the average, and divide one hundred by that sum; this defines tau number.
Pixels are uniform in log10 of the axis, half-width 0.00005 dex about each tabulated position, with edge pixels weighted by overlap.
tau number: 71.5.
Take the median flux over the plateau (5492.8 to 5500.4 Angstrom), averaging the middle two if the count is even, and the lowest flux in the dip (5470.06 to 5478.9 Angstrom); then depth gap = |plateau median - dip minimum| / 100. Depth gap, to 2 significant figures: 0.017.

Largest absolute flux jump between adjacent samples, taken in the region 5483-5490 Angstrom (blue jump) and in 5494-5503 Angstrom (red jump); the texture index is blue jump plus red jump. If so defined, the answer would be 1.13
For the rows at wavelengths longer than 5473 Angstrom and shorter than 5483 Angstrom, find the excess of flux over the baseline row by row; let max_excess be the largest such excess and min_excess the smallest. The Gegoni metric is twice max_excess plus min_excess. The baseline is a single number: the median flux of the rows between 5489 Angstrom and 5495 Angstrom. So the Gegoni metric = 0.7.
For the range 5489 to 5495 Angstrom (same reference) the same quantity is 0.9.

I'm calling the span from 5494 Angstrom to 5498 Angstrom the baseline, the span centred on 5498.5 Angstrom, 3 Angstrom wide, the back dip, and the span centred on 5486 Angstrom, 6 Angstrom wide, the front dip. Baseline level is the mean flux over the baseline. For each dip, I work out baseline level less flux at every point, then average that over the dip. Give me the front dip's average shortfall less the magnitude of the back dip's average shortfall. -0.9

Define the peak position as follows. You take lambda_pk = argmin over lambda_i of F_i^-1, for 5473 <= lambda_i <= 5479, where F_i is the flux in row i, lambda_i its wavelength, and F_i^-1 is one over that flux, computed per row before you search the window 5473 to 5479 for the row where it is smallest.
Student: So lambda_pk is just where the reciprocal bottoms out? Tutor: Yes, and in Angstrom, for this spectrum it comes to 5473.21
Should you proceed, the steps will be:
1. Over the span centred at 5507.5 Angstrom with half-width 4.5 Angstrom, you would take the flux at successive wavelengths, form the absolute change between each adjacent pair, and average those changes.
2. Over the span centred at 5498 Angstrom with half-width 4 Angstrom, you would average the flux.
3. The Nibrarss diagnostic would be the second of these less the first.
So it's 10.4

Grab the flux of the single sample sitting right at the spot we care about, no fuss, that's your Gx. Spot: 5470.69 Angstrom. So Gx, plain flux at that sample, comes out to 11.42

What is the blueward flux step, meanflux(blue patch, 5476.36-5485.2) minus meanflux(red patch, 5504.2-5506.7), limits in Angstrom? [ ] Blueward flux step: -0.28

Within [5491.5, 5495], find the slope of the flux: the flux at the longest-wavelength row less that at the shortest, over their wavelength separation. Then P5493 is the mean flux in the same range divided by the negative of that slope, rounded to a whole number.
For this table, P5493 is -21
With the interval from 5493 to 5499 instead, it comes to 97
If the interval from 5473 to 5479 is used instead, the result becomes 20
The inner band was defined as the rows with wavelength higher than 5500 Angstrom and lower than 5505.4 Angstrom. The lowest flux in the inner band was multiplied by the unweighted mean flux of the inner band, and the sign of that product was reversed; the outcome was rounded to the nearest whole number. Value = -116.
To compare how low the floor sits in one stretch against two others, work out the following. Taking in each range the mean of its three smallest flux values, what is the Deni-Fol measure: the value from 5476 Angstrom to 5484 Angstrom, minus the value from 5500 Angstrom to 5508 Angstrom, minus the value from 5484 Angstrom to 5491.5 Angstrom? -11.7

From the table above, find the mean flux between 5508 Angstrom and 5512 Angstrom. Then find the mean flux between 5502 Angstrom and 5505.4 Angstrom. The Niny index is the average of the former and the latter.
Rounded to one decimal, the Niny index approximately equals 10.8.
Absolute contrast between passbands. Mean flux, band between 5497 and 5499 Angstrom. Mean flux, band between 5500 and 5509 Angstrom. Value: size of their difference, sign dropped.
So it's 0.26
